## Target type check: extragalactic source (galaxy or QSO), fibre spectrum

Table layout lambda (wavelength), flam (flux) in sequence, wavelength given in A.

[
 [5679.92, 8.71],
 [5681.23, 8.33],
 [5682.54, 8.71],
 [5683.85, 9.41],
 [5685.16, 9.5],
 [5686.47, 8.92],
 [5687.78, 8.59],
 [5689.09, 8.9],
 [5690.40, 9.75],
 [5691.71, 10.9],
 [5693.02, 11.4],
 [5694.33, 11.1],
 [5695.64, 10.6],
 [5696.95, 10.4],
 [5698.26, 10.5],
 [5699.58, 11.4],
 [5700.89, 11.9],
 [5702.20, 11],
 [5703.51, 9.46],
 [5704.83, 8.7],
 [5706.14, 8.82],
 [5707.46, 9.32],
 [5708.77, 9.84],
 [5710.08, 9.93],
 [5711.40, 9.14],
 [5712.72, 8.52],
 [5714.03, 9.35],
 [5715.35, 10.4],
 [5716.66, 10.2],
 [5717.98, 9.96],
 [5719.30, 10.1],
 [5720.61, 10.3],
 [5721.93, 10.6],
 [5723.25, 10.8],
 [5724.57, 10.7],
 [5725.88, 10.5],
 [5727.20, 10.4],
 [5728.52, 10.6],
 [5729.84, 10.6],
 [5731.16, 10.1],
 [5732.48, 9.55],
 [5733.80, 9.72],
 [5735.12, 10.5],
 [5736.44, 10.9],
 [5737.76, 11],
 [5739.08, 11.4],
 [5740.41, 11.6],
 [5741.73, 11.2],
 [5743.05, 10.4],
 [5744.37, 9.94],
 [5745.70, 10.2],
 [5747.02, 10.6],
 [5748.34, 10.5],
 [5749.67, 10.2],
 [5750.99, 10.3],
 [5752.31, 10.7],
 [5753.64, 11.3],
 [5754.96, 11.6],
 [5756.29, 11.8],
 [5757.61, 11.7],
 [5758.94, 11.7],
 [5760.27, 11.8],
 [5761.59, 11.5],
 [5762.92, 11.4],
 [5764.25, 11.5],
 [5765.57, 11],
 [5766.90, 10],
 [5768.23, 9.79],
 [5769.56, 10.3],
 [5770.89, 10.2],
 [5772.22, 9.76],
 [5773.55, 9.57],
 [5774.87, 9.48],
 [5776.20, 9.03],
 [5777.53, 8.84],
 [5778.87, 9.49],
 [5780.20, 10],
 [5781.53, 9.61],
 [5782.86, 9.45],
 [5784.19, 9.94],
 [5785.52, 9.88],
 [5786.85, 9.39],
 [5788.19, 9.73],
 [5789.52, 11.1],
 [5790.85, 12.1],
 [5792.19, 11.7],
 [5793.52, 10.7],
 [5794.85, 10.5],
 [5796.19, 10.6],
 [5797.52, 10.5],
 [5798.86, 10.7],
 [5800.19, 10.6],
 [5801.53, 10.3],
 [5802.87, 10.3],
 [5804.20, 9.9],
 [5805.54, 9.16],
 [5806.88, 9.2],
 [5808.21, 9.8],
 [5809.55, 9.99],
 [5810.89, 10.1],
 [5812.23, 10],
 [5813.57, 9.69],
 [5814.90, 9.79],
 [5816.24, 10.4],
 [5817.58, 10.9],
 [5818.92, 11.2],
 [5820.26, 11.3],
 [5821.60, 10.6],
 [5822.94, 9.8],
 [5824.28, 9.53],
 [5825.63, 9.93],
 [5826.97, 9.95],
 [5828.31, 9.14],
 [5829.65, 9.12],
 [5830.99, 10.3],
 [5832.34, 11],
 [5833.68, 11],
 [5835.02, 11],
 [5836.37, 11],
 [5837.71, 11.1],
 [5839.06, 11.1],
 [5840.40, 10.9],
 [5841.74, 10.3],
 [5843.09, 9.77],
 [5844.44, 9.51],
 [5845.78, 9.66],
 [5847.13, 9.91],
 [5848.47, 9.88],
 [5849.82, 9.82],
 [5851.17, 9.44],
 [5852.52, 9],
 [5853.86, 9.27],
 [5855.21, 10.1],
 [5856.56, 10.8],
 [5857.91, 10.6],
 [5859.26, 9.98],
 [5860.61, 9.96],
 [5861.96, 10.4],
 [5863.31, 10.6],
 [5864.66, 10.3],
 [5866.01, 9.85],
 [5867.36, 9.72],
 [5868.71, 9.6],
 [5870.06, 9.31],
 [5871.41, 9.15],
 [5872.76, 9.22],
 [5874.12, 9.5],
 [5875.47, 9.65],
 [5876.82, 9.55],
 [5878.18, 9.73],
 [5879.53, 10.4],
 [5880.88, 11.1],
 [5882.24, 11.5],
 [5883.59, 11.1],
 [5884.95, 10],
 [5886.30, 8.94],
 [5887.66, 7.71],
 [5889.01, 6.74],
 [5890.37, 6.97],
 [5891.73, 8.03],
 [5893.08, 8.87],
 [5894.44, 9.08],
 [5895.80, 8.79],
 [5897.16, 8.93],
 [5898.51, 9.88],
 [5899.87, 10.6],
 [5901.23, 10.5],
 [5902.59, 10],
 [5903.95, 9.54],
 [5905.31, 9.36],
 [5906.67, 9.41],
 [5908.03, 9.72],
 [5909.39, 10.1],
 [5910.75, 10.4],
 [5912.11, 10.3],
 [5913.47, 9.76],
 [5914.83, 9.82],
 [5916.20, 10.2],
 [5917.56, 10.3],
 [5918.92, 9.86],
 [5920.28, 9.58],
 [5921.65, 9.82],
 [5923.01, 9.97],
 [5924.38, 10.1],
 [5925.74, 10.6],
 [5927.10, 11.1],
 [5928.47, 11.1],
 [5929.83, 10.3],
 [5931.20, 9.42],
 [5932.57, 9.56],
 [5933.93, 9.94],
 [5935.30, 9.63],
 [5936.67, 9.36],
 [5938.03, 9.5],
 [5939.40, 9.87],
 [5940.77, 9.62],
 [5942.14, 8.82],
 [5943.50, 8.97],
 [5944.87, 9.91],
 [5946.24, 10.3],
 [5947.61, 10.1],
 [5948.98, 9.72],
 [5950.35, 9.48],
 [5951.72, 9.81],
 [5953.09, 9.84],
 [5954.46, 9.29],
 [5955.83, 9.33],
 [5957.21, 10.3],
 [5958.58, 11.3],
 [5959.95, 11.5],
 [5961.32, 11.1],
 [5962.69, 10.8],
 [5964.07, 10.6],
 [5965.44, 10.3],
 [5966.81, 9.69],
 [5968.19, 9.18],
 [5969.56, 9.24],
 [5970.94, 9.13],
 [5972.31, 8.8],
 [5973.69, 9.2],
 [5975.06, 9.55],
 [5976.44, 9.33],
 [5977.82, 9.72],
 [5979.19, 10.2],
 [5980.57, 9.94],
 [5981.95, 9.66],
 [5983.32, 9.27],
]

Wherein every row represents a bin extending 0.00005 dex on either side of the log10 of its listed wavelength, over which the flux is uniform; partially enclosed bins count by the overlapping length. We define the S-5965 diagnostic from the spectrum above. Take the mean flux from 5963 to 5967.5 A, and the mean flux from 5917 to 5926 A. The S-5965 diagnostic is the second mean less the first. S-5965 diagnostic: -0.2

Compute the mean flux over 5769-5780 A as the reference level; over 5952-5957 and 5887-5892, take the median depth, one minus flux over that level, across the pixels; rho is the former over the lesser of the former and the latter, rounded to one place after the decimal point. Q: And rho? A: 1.0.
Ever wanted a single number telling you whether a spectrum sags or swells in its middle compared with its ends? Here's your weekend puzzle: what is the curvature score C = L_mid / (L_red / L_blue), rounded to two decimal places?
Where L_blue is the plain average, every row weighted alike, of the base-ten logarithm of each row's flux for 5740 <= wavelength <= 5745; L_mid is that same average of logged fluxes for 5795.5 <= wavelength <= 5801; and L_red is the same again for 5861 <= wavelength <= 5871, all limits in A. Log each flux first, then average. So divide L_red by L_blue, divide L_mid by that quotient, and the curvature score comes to 1.06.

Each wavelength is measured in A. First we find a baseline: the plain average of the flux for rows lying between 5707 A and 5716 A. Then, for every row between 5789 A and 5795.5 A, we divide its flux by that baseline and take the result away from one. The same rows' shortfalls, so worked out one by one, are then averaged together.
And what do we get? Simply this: -0.18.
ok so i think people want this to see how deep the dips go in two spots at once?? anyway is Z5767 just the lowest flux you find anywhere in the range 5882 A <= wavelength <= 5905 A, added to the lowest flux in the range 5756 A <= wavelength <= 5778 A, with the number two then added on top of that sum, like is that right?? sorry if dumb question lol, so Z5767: 17.6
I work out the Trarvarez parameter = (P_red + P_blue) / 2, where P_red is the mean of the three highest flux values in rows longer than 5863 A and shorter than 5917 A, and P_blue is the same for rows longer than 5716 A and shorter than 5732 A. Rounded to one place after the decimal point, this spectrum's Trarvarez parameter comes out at 11.0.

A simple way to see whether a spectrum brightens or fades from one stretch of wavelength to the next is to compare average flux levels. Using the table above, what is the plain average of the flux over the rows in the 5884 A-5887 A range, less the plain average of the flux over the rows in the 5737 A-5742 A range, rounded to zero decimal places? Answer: -2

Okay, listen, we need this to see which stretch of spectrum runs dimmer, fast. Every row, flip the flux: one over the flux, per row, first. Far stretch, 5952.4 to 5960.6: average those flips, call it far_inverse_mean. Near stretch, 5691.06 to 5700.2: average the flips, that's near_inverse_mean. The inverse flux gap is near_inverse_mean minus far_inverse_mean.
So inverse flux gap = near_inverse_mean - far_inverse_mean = -0.0063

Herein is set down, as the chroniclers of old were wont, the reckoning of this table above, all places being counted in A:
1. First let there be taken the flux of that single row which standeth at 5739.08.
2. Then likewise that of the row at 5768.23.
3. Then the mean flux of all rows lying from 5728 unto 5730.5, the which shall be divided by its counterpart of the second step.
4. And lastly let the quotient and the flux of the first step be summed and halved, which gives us 6.24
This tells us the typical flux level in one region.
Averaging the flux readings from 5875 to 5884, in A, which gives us 10.4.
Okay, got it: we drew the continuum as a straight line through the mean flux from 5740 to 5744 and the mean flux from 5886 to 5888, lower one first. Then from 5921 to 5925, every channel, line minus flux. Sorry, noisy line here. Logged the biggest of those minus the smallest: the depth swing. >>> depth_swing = 0.3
